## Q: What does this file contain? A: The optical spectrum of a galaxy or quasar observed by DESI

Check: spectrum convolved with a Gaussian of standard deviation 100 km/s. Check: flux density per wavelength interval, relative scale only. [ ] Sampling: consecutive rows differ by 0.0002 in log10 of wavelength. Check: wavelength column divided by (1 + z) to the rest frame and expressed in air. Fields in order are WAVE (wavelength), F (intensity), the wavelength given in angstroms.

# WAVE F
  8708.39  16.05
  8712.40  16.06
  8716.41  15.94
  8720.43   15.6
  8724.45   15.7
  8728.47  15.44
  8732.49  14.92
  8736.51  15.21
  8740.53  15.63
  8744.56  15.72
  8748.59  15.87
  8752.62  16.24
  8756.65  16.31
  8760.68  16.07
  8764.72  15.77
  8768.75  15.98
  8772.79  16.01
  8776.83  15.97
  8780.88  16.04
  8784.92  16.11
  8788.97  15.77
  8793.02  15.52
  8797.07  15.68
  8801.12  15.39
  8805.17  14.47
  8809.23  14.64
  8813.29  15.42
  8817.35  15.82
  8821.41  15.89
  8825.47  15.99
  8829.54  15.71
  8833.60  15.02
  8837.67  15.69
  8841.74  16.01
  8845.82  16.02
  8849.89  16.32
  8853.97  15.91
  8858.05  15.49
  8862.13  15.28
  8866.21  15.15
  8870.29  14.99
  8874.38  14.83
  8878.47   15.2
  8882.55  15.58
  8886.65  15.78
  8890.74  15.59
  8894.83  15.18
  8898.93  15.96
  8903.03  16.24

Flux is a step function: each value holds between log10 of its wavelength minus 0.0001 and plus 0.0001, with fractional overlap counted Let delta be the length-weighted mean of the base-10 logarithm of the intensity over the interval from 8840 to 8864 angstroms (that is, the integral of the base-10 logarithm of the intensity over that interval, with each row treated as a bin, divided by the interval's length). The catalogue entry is 1.20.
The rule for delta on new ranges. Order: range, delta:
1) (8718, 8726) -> 1.19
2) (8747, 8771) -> 1.21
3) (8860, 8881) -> 1.18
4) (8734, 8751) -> 1.19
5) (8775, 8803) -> 1.20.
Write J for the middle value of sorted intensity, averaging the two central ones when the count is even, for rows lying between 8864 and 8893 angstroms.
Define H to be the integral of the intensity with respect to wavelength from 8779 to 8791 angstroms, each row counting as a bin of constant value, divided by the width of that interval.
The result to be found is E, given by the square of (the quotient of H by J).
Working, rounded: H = 16.0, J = 15.2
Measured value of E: 1.10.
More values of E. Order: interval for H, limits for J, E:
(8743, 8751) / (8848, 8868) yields 1.04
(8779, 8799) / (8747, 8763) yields 0.96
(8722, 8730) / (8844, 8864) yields 0.96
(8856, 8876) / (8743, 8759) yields 0.89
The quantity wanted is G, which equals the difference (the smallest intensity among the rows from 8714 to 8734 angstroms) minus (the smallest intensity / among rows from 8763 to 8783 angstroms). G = -0.85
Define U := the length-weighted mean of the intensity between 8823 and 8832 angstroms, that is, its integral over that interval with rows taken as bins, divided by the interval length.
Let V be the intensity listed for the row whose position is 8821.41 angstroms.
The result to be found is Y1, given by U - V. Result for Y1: -0.07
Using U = 15.8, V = 15.89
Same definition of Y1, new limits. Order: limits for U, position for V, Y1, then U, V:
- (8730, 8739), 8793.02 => -0.39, 15.1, 15.52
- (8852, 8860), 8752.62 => -0.54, 15.7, 16.24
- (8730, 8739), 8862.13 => -0.15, 15.1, 15.28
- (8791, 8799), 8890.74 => 0.01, 15.6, 15.59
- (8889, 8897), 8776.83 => -0.58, 15.4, 15.97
